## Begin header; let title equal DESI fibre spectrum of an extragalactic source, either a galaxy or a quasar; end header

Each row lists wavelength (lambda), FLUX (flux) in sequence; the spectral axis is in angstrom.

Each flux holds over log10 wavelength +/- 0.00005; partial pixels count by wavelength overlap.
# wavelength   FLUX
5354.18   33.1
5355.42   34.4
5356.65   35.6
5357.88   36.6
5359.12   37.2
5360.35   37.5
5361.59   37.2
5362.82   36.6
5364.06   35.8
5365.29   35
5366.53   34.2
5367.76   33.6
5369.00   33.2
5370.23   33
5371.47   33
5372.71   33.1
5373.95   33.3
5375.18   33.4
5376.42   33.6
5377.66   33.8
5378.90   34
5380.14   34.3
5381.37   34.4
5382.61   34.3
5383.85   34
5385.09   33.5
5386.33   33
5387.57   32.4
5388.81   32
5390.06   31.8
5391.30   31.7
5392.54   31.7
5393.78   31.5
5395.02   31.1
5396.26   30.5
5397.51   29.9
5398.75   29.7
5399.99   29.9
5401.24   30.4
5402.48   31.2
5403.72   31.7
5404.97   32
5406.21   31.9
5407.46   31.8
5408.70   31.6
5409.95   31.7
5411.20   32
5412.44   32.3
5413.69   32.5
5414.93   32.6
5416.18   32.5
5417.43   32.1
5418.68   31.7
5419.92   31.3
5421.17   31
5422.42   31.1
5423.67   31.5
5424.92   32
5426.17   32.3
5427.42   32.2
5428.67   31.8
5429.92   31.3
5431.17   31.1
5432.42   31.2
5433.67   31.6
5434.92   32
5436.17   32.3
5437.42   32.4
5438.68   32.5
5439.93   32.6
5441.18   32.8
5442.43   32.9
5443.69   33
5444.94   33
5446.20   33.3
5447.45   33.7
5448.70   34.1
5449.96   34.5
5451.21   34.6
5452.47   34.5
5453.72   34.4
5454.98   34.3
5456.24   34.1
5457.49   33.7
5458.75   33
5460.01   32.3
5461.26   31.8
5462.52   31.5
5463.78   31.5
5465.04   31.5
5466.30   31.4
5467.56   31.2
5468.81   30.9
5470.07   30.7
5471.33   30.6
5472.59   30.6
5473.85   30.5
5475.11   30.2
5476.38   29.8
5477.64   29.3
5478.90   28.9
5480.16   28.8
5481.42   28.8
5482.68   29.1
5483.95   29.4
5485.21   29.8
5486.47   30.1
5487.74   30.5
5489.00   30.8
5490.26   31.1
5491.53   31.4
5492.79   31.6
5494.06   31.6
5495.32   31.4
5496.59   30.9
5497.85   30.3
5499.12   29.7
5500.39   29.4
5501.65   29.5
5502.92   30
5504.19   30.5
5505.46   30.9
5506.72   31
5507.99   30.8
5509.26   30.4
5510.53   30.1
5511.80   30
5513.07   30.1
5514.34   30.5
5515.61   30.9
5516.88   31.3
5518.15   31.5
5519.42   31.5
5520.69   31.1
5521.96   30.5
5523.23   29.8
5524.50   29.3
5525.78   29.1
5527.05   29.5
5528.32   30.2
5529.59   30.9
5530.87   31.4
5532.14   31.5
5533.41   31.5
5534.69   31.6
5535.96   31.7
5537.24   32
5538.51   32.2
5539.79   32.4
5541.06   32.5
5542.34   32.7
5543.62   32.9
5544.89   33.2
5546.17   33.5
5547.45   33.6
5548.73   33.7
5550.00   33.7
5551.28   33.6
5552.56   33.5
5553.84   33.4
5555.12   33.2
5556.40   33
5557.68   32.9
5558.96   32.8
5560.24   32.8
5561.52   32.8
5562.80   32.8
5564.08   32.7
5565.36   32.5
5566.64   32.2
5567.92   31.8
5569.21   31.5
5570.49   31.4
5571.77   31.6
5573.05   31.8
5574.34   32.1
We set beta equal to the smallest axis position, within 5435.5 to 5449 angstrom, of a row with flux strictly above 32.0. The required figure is 5436.17 angstrom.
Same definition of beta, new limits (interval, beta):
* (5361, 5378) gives 5361.59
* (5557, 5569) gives 5557.68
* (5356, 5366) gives 5356.65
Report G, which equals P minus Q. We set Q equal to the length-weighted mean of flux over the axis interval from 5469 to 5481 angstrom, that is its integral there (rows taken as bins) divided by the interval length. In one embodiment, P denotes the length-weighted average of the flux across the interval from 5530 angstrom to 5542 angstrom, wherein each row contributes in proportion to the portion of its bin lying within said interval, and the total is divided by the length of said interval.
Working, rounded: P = 31.9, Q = 29.9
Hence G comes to 1.9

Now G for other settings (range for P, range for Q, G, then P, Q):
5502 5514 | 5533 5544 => -1.8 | 30.4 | 32.1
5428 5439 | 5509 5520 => 1.1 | 31.8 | 30.7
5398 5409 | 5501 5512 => 0.8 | 31.1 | 30.4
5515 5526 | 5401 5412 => -1.0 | 30.6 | 31.7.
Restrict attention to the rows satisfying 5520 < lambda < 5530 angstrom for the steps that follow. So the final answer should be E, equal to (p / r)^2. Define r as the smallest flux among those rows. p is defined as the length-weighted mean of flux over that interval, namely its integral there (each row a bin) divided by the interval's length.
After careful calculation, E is 1.07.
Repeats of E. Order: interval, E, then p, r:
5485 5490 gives 1.04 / 30.4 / 29.8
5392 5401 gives 1.06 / 30.6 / 29.7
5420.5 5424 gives 1.01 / 31.1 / 31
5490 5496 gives 1.02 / 31.4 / 31.1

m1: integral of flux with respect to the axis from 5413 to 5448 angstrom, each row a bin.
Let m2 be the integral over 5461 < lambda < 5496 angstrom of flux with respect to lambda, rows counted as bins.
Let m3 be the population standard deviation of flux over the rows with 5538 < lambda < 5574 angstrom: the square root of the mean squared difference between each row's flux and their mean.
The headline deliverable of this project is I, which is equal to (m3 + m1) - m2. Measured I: 58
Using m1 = 1125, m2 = 1068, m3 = 0.67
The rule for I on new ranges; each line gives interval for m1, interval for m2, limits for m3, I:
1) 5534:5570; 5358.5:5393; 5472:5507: 8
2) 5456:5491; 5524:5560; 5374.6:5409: -82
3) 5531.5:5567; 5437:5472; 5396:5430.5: 18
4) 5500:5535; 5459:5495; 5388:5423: -32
